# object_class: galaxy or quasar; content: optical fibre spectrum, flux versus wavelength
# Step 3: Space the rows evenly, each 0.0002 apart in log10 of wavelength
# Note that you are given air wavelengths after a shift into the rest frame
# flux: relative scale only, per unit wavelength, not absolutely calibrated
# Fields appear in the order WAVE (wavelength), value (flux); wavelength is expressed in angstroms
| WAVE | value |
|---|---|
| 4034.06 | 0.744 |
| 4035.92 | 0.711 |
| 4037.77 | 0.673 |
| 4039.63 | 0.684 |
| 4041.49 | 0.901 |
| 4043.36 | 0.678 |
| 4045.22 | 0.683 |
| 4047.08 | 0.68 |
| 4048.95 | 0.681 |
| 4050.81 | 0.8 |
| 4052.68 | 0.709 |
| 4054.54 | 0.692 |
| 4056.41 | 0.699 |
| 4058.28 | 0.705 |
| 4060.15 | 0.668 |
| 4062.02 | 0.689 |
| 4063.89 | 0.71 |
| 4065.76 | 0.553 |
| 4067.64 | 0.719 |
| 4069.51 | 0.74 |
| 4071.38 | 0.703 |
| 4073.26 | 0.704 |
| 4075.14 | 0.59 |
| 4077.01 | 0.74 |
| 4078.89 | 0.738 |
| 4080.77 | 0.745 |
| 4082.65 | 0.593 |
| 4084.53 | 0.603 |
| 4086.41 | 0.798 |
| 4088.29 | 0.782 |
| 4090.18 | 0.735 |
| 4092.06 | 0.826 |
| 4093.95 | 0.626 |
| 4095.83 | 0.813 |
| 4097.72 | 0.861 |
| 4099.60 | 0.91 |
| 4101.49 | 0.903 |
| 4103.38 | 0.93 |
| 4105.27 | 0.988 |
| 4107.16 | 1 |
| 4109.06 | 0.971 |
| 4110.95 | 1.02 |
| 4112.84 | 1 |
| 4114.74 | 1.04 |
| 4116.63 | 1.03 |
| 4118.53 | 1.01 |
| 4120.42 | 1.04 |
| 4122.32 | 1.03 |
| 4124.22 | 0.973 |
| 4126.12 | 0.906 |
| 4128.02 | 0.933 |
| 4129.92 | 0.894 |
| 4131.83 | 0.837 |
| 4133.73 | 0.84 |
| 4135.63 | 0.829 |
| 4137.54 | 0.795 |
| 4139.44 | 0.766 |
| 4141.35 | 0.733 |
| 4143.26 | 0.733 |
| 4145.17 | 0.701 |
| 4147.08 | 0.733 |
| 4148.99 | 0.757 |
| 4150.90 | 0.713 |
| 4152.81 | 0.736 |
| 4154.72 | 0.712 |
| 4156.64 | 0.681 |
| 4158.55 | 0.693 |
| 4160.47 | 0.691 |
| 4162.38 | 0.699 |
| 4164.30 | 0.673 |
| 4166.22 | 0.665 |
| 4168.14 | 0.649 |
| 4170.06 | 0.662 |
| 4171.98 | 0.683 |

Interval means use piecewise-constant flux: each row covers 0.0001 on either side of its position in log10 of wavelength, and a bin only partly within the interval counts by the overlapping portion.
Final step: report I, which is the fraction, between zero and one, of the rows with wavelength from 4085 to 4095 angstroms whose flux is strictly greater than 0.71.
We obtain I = 0.80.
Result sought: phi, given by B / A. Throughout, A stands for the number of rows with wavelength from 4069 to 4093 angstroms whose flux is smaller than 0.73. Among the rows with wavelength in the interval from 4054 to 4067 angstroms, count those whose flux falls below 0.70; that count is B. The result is 1.0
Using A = 5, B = 5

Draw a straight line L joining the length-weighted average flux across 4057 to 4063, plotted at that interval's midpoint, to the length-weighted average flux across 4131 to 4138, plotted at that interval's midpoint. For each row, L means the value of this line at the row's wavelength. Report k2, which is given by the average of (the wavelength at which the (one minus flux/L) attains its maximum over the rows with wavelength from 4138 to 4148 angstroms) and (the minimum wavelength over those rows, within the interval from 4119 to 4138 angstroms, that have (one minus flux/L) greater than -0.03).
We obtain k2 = 4138.5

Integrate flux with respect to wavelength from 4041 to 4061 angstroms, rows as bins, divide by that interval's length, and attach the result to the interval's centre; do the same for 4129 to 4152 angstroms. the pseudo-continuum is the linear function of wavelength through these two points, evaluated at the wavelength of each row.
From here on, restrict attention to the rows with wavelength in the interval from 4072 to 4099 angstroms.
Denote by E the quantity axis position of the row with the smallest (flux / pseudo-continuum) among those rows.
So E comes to 4082.65 angstroms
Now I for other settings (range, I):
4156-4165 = 0.00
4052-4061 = 0.00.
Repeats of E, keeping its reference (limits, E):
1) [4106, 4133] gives 4131.83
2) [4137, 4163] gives 4156.64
